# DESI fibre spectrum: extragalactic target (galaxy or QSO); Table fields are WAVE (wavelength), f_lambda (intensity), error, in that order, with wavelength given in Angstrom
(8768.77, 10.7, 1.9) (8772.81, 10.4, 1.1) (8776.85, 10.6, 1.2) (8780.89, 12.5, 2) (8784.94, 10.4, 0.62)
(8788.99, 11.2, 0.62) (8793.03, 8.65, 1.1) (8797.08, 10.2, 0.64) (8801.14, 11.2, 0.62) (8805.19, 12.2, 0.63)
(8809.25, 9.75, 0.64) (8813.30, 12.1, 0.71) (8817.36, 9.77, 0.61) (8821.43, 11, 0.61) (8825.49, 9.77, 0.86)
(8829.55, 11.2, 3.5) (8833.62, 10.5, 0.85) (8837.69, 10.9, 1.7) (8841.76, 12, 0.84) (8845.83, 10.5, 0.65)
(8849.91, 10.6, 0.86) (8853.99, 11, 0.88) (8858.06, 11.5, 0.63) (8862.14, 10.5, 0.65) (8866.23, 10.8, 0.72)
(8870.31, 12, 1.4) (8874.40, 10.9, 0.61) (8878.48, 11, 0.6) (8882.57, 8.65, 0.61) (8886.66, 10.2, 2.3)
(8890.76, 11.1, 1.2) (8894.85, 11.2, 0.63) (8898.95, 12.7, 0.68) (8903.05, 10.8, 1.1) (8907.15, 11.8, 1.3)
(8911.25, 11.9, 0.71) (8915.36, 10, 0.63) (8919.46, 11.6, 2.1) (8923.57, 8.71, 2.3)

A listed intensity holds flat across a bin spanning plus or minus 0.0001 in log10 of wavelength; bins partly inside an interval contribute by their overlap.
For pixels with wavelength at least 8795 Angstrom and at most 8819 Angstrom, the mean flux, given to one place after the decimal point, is 10.9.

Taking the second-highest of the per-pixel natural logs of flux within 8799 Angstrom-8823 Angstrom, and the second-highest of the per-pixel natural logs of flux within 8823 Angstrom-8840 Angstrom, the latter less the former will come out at -0.10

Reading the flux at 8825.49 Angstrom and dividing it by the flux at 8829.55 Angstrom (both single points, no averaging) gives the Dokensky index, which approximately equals 0.87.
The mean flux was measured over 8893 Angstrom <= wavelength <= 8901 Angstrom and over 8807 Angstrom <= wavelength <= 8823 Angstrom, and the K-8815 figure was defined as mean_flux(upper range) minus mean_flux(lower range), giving 1.3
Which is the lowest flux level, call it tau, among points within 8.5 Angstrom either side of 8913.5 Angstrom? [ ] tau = 10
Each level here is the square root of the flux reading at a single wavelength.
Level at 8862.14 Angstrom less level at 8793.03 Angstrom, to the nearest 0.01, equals 0.30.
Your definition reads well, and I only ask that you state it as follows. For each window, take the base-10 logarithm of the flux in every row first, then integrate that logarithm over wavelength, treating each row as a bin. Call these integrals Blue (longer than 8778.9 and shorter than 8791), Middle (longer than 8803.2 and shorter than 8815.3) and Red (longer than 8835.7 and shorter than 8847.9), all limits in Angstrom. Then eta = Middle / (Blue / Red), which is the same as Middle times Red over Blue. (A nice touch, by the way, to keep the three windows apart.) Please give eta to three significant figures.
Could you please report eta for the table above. 12.8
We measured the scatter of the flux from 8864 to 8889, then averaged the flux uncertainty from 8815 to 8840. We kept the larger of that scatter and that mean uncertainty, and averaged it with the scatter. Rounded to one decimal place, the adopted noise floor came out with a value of 1.2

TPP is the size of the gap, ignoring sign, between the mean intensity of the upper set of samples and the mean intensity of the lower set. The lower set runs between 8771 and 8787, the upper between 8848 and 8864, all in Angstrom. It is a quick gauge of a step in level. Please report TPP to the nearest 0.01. 0.07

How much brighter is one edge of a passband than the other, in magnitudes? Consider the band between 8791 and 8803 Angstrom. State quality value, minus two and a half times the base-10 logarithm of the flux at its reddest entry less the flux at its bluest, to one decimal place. -1.0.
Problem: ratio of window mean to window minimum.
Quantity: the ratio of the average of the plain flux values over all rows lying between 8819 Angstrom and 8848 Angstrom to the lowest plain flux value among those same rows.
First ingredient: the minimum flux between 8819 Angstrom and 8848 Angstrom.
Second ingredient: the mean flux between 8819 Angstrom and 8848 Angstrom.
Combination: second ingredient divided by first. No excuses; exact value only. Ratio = 1.11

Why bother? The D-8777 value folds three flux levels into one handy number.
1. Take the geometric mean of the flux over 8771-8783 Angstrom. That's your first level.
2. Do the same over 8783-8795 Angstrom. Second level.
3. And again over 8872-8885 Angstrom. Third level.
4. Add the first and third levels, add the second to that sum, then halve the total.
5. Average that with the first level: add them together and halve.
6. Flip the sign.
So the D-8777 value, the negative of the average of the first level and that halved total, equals -13.4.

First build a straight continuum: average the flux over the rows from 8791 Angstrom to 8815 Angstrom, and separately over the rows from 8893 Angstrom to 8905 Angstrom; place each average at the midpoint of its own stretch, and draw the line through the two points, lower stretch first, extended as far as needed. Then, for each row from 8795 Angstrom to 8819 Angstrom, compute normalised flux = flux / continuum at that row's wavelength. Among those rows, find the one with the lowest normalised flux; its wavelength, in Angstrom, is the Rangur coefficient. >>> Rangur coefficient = 8817.36 Angstrom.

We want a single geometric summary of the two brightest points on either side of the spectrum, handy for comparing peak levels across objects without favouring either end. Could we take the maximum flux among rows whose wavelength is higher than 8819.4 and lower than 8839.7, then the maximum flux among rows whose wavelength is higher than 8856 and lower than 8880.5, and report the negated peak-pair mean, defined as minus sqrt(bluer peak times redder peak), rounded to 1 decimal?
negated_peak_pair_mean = -11.6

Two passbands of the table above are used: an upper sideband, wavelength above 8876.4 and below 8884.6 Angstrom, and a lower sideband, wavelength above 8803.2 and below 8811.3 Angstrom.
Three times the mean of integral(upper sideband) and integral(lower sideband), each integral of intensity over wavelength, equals 254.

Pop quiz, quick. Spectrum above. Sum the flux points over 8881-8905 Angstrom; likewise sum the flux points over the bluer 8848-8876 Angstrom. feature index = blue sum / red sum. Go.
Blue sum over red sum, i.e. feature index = 1.20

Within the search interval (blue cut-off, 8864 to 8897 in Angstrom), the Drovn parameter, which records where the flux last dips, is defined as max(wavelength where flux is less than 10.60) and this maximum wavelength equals 8886.66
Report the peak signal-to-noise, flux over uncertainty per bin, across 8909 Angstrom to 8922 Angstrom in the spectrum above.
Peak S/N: 16.8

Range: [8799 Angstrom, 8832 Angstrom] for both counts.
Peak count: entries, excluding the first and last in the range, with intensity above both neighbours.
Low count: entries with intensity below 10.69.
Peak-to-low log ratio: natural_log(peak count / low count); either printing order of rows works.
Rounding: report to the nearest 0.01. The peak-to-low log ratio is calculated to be 0.00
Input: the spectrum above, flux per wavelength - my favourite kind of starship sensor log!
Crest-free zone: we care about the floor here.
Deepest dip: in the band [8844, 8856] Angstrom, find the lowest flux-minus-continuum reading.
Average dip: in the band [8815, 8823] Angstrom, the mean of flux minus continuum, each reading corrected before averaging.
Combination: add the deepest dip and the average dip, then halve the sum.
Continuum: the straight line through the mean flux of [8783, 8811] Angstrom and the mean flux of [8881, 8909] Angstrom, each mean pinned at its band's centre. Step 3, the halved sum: -0.22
